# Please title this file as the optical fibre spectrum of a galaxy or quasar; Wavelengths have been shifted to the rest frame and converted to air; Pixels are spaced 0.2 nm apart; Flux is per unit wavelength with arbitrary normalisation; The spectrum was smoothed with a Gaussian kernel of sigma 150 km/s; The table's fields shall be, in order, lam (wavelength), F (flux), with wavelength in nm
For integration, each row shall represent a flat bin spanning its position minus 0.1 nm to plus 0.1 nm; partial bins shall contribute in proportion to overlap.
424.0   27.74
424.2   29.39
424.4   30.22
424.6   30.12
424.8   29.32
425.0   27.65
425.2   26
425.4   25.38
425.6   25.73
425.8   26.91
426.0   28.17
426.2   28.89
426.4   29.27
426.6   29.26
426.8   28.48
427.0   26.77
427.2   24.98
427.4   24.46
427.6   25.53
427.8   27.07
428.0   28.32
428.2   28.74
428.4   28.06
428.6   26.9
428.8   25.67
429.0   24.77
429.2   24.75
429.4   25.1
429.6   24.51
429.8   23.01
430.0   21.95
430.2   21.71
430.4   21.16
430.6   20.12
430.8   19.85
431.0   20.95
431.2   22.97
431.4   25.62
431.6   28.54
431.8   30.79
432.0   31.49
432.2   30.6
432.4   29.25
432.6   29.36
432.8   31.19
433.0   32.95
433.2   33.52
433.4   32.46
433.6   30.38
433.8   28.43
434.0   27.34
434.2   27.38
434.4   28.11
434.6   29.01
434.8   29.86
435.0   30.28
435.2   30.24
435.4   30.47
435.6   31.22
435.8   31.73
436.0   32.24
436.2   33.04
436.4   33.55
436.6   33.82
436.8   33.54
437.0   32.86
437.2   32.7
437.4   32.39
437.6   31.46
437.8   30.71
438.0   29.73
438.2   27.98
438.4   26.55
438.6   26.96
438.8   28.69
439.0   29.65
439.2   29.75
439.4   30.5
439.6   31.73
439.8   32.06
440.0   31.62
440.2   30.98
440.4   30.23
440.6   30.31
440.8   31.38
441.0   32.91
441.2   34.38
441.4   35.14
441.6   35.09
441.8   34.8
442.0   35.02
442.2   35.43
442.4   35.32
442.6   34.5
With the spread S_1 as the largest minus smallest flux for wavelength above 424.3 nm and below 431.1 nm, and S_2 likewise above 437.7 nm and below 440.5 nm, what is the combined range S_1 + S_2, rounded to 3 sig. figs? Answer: 15.9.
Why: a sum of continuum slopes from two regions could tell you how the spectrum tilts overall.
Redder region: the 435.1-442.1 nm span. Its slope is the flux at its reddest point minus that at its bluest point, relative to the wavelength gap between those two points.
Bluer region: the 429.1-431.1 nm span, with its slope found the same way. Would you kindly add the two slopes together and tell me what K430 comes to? -1.4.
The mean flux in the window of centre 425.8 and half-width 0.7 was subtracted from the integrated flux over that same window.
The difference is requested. 10.9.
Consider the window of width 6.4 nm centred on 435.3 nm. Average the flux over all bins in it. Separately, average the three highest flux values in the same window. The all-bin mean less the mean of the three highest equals -2.9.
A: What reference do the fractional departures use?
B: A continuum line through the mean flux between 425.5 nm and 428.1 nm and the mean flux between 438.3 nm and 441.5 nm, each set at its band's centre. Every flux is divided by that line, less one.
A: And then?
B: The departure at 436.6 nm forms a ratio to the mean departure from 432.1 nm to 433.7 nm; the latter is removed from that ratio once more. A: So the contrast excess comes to 1.5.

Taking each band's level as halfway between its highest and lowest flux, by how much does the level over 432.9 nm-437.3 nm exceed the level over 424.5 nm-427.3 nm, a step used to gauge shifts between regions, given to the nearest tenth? 3.0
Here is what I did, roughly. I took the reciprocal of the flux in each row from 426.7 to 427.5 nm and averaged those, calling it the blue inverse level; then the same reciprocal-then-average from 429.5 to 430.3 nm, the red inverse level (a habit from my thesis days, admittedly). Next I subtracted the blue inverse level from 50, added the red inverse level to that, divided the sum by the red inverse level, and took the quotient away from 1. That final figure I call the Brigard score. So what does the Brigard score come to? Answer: -1136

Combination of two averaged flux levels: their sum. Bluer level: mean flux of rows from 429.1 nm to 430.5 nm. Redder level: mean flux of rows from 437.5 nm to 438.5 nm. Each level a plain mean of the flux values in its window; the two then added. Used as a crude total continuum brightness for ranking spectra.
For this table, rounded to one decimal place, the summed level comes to 52.5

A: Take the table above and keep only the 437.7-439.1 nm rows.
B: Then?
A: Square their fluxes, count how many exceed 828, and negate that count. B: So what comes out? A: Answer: -3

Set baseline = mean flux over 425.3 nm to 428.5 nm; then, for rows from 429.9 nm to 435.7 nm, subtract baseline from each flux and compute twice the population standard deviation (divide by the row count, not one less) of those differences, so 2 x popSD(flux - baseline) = 8.2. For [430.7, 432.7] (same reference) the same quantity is 8.2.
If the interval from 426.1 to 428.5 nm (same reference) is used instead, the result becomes 3.3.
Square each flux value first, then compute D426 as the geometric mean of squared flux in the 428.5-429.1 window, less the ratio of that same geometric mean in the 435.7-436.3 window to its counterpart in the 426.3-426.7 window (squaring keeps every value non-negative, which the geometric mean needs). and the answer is 663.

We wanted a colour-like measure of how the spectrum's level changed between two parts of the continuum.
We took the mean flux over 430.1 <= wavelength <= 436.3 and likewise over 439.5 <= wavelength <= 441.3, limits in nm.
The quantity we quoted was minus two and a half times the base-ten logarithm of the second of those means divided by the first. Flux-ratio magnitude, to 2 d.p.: -0.12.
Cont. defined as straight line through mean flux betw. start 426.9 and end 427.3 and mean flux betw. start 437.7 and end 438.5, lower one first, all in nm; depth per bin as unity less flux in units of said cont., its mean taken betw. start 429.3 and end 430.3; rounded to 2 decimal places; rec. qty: 0.12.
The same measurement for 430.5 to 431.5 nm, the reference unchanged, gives 0.19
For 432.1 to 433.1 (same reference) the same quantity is -0.12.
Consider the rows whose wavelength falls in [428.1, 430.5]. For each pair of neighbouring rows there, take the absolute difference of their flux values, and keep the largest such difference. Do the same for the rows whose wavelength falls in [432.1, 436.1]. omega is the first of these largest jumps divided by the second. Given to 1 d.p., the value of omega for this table 0.7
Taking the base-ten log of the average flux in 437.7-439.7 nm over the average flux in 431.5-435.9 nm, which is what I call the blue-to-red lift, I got -0.01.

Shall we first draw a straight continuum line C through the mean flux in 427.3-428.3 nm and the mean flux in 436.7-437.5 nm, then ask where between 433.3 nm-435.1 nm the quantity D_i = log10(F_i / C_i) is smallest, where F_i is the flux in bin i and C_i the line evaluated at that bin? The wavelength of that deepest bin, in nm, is 434.2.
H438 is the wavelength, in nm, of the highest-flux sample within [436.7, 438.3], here 436.8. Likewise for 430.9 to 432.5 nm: 432.0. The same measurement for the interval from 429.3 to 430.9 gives 429.4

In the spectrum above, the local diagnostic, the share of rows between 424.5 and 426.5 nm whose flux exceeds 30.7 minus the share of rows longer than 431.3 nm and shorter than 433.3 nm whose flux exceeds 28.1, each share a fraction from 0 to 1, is -0.90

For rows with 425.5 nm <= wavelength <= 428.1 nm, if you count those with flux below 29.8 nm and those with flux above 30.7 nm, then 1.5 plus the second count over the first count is 1.5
